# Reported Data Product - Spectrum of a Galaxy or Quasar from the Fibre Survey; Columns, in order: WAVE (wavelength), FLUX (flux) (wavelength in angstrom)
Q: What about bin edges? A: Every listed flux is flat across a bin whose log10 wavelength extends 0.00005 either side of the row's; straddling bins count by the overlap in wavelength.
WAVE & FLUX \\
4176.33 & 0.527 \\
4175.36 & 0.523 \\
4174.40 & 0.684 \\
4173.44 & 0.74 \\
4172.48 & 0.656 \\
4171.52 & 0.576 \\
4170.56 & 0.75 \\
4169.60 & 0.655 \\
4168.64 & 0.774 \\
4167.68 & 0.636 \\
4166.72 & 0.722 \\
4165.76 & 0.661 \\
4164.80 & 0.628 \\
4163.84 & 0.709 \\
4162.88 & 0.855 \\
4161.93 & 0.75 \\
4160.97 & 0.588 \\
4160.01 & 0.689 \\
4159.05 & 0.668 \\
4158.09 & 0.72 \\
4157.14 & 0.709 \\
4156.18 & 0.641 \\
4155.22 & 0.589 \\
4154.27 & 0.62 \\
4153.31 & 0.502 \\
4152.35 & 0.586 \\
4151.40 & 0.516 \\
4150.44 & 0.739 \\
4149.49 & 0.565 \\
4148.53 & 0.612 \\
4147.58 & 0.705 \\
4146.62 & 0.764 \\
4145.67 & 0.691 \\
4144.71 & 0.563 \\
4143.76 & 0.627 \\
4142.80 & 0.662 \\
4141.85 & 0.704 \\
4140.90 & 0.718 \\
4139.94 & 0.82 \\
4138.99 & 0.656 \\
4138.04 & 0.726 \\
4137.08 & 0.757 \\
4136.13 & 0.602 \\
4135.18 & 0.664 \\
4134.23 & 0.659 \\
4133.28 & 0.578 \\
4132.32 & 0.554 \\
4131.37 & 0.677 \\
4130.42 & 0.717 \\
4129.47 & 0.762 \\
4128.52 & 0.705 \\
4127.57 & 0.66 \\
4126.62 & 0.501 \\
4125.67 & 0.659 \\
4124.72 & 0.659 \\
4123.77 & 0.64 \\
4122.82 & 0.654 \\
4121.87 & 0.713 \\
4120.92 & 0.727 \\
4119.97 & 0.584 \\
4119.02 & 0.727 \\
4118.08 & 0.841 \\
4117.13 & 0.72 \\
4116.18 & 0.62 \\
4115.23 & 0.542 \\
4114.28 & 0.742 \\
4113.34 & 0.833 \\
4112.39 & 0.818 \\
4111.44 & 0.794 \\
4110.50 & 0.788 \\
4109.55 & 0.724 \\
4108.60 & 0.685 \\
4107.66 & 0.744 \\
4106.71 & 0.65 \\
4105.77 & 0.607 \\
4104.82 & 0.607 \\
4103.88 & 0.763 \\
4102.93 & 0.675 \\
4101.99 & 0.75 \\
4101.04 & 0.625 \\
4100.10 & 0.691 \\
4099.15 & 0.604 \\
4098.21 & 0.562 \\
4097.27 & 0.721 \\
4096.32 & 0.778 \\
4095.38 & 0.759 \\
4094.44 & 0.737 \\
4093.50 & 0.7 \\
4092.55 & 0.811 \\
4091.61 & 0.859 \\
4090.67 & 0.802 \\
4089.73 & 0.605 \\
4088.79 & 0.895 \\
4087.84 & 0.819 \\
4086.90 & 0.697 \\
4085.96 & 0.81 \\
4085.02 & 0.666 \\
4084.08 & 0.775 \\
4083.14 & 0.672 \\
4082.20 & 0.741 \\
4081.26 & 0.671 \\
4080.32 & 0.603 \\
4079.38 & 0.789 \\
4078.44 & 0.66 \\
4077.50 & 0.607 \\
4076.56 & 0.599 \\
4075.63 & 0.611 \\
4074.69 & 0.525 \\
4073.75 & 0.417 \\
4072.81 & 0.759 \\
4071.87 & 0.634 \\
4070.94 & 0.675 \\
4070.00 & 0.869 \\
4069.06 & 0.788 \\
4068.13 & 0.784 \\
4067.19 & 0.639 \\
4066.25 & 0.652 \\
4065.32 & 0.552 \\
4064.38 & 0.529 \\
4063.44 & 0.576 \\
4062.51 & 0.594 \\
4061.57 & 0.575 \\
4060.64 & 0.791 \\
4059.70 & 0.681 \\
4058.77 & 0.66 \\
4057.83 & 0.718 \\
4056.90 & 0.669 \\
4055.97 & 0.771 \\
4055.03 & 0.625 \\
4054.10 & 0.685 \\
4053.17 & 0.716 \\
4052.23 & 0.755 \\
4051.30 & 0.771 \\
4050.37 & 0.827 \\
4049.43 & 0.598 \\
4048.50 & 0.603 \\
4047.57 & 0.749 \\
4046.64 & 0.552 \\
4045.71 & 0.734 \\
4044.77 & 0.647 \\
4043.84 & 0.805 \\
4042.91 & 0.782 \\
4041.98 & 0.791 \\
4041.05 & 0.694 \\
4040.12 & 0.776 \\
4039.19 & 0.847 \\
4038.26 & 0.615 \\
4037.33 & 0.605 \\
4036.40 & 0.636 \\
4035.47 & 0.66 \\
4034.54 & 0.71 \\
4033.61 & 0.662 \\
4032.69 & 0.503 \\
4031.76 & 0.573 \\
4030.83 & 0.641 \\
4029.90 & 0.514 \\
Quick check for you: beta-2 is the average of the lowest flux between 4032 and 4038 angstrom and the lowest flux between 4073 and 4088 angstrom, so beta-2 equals 0.460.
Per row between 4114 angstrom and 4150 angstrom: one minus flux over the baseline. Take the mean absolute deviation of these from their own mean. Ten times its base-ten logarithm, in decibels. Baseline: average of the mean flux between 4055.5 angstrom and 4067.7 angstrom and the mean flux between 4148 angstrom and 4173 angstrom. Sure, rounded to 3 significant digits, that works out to -10.3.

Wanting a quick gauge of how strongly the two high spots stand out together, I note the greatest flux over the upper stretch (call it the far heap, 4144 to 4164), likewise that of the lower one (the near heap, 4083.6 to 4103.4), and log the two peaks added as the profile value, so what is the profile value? 1.75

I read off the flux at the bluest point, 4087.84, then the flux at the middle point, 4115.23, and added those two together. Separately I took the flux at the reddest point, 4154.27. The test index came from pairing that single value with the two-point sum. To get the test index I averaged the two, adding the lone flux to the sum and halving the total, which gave 0.99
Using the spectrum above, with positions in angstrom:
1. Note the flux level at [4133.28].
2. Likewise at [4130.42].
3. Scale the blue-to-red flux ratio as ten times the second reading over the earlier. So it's 12.4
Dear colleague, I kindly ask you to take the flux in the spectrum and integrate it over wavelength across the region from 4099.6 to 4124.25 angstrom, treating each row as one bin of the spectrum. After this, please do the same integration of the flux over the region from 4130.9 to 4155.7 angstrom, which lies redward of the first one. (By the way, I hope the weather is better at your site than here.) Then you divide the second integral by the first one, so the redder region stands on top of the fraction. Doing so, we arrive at 0.93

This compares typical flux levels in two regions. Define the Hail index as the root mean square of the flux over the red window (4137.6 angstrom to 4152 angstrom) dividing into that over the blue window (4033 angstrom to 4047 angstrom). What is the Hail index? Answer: 1.04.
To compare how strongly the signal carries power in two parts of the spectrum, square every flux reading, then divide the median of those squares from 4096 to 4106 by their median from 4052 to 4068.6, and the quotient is 1.03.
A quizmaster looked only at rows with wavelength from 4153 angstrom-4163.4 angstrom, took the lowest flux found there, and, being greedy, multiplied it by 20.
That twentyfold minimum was 10.0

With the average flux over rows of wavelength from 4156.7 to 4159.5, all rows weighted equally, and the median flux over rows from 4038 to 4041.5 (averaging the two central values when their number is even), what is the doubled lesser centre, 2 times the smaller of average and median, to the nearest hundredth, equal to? 1.40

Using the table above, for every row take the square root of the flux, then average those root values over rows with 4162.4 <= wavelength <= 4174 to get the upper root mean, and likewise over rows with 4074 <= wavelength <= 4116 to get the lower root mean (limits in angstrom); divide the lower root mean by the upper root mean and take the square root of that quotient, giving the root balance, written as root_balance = 1.00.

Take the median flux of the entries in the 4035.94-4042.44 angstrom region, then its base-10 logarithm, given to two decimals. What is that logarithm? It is -0.16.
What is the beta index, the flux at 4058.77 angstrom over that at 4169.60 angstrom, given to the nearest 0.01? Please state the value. 1.01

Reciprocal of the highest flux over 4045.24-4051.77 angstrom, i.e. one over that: 1.21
